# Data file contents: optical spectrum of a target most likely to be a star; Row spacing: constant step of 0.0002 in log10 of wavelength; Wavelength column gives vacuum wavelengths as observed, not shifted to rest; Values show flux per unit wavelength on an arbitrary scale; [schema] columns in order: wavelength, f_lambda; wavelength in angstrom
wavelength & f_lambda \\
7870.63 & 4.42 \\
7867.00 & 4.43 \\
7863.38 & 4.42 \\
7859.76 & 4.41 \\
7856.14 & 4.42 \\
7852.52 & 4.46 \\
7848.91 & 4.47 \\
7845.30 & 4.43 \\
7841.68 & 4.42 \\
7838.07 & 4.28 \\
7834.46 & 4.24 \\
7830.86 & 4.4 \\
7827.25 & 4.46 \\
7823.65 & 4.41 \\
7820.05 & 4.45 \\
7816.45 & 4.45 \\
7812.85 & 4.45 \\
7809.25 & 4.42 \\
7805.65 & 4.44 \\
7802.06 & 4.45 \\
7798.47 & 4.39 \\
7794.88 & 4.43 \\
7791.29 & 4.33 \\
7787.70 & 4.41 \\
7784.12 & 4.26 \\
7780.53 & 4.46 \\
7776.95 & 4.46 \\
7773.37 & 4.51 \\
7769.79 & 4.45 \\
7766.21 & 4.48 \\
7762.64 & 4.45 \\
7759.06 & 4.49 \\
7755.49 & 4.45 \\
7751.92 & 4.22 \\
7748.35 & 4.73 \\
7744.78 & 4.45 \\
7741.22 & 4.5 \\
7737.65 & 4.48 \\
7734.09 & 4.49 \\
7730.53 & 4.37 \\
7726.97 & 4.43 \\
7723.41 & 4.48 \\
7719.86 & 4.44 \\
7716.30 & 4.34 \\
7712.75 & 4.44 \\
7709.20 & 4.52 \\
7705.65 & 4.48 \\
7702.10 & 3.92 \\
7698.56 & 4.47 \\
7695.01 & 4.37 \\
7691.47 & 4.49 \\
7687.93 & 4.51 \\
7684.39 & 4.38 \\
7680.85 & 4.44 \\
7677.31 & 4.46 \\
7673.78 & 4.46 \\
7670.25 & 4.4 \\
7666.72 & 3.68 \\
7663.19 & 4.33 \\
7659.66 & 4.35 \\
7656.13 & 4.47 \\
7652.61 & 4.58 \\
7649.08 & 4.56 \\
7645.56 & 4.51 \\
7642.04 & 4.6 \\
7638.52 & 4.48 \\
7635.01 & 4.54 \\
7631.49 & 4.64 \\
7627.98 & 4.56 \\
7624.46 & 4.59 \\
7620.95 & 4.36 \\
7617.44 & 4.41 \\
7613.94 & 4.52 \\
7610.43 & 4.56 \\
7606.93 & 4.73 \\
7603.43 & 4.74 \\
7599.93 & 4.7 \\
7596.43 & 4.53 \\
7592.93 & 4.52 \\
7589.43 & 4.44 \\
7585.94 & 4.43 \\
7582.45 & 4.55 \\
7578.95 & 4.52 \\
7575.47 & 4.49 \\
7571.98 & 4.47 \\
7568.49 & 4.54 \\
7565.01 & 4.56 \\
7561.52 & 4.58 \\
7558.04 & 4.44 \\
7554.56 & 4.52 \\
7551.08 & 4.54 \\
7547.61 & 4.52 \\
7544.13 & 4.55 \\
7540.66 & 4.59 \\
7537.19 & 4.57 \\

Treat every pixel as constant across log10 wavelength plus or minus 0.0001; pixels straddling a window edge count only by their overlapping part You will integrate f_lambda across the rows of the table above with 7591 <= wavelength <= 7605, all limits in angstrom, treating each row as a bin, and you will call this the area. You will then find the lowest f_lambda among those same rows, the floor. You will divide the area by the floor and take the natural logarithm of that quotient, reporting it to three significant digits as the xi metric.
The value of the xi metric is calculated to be 2.66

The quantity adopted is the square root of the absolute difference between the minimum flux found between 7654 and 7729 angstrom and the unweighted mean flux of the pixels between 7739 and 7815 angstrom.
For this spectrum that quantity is 0.9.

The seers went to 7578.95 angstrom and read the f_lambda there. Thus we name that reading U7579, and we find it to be 4.52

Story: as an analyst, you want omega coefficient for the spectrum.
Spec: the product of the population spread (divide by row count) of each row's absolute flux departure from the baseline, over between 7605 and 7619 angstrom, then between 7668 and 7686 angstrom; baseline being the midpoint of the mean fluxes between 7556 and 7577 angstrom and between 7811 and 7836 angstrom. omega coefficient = 0.0029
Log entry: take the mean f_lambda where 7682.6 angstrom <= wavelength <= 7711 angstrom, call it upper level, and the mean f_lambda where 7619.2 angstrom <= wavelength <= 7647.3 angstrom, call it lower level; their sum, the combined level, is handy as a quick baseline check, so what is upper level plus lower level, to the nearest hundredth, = 8.93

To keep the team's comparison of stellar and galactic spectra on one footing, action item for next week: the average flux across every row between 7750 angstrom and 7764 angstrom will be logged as 4.40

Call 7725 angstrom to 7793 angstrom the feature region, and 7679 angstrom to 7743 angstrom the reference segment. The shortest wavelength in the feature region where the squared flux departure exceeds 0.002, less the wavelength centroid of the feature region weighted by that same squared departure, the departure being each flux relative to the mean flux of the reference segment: -25.7 angstrom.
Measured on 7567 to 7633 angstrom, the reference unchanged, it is -37.6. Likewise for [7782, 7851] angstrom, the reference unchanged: -32.8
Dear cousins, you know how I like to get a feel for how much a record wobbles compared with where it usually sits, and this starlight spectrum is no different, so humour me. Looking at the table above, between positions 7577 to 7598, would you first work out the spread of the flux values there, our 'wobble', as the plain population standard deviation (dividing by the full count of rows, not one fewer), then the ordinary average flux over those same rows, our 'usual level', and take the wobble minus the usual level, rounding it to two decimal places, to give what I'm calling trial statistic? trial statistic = -4.45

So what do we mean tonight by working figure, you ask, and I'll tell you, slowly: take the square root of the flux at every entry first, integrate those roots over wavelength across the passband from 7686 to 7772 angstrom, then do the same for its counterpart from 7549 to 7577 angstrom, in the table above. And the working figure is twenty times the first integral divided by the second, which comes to 61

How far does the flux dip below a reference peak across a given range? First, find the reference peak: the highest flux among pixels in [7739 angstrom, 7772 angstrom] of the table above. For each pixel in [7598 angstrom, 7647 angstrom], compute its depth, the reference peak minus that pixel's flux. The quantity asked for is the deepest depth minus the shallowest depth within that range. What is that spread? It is 0.38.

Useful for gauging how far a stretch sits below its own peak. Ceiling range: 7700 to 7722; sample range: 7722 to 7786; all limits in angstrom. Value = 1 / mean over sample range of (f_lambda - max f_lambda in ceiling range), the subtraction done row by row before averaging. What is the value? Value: -15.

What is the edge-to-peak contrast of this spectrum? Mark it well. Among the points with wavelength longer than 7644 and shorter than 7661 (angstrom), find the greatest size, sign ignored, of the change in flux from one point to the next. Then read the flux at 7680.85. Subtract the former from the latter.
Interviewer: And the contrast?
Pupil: 4.32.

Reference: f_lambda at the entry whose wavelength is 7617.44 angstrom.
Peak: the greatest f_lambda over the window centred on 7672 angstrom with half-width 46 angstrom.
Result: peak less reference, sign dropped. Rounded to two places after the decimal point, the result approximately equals 0.23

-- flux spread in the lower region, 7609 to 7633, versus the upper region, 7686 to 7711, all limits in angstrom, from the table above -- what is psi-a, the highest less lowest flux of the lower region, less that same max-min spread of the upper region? -0.32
